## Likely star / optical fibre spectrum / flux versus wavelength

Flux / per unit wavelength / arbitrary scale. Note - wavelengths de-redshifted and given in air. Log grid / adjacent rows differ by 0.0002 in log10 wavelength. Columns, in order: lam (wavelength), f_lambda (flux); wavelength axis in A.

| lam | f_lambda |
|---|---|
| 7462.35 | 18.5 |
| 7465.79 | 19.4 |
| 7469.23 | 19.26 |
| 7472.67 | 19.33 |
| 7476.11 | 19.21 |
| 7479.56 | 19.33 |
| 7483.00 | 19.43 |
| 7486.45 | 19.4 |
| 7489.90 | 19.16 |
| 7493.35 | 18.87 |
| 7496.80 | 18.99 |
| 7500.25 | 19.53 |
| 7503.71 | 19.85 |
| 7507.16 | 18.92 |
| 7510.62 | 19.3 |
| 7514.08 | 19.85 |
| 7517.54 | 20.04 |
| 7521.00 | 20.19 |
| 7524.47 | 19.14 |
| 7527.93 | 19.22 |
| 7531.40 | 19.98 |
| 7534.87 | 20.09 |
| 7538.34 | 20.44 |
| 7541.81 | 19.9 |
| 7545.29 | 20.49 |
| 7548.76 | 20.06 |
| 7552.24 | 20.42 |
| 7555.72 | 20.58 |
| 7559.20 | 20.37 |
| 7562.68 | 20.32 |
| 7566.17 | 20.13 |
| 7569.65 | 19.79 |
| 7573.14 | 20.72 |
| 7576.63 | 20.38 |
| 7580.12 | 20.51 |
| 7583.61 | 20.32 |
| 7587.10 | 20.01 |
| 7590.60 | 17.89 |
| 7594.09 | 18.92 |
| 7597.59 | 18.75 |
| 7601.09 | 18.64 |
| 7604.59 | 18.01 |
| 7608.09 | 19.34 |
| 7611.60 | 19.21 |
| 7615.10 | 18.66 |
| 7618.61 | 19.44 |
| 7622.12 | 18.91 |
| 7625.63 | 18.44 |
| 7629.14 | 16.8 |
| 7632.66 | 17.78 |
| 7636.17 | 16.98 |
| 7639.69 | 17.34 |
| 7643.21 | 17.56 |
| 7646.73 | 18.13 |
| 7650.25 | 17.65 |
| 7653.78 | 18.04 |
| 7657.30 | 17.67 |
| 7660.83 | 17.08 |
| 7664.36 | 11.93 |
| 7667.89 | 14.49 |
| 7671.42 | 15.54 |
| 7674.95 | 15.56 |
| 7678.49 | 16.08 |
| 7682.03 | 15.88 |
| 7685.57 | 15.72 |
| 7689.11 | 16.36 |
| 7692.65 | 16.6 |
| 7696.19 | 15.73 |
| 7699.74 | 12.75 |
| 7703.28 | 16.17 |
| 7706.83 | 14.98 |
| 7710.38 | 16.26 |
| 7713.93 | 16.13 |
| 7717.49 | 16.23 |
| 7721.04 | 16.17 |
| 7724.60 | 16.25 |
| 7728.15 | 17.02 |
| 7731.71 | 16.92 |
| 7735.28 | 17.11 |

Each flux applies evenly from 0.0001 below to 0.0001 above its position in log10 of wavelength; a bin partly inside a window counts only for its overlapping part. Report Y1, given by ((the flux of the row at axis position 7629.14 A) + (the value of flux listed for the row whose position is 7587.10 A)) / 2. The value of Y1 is 18.4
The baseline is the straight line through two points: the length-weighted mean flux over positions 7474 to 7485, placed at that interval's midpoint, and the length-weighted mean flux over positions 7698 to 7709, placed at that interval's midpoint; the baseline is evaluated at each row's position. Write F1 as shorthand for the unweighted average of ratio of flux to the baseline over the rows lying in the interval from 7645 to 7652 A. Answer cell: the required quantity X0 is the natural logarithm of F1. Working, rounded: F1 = 1.13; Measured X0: 0.122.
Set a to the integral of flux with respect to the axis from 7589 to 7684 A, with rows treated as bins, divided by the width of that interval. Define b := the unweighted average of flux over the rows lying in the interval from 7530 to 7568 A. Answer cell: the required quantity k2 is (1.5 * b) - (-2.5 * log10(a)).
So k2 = 33.5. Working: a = 17.4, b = 20.3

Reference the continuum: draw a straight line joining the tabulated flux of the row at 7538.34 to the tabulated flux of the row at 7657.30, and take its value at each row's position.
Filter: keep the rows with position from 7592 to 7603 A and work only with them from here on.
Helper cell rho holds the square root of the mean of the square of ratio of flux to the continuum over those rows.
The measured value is 0.985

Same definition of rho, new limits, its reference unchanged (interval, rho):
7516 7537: 0.955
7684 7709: 0.925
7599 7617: 0.998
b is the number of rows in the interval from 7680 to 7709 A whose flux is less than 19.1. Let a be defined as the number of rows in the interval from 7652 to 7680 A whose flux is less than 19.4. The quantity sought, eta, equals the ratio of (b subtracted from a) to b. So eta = 0.00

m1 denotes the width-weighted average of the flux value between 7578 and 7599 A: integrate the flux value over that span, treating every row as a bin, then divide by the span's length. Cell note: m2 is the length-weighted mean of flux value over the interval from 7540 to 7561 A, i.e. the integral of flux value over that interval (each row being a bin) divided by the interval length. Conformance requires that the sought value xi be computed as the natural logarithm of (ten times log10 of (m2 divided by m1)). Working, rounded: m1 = 19.4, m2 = 20.3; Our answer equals -1.7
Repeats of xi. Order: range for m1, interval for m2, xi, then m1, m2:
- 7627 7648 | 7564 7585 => -0.4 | 17.4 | 20.3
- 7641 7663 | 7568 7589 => -0.5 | 17.6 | 20.3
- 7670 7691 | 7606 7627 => -0.2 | 15.9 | 19.0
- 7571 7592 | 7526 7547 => -5.8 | 20.0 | 20.0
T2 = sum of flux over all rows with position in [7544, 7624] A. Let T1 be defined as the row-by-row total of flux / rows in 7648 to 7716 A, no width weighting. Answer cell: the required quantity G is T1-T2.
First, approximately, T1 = 301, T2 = 452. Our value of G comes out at -151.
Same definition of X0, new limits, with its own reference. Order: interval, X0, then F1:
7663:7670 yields -0.158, 0.85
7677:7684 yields 0.051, 1.05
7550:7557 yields 0.142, 1.15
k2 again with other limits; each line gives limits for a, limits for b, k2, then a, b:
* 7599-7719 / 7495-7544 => 32.6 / 16.8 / 19.7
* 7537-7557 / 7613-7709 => 28.2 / 20.3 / 16.6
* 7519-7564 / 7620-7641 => 29.8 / 20.1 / 17.7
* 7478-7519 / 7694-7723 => 26.5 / 19.4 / 15.6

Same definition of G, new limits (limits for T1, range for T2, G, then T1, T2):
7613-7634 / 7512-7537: -28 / 110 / 139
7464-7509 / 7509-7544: 53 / 251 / 198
